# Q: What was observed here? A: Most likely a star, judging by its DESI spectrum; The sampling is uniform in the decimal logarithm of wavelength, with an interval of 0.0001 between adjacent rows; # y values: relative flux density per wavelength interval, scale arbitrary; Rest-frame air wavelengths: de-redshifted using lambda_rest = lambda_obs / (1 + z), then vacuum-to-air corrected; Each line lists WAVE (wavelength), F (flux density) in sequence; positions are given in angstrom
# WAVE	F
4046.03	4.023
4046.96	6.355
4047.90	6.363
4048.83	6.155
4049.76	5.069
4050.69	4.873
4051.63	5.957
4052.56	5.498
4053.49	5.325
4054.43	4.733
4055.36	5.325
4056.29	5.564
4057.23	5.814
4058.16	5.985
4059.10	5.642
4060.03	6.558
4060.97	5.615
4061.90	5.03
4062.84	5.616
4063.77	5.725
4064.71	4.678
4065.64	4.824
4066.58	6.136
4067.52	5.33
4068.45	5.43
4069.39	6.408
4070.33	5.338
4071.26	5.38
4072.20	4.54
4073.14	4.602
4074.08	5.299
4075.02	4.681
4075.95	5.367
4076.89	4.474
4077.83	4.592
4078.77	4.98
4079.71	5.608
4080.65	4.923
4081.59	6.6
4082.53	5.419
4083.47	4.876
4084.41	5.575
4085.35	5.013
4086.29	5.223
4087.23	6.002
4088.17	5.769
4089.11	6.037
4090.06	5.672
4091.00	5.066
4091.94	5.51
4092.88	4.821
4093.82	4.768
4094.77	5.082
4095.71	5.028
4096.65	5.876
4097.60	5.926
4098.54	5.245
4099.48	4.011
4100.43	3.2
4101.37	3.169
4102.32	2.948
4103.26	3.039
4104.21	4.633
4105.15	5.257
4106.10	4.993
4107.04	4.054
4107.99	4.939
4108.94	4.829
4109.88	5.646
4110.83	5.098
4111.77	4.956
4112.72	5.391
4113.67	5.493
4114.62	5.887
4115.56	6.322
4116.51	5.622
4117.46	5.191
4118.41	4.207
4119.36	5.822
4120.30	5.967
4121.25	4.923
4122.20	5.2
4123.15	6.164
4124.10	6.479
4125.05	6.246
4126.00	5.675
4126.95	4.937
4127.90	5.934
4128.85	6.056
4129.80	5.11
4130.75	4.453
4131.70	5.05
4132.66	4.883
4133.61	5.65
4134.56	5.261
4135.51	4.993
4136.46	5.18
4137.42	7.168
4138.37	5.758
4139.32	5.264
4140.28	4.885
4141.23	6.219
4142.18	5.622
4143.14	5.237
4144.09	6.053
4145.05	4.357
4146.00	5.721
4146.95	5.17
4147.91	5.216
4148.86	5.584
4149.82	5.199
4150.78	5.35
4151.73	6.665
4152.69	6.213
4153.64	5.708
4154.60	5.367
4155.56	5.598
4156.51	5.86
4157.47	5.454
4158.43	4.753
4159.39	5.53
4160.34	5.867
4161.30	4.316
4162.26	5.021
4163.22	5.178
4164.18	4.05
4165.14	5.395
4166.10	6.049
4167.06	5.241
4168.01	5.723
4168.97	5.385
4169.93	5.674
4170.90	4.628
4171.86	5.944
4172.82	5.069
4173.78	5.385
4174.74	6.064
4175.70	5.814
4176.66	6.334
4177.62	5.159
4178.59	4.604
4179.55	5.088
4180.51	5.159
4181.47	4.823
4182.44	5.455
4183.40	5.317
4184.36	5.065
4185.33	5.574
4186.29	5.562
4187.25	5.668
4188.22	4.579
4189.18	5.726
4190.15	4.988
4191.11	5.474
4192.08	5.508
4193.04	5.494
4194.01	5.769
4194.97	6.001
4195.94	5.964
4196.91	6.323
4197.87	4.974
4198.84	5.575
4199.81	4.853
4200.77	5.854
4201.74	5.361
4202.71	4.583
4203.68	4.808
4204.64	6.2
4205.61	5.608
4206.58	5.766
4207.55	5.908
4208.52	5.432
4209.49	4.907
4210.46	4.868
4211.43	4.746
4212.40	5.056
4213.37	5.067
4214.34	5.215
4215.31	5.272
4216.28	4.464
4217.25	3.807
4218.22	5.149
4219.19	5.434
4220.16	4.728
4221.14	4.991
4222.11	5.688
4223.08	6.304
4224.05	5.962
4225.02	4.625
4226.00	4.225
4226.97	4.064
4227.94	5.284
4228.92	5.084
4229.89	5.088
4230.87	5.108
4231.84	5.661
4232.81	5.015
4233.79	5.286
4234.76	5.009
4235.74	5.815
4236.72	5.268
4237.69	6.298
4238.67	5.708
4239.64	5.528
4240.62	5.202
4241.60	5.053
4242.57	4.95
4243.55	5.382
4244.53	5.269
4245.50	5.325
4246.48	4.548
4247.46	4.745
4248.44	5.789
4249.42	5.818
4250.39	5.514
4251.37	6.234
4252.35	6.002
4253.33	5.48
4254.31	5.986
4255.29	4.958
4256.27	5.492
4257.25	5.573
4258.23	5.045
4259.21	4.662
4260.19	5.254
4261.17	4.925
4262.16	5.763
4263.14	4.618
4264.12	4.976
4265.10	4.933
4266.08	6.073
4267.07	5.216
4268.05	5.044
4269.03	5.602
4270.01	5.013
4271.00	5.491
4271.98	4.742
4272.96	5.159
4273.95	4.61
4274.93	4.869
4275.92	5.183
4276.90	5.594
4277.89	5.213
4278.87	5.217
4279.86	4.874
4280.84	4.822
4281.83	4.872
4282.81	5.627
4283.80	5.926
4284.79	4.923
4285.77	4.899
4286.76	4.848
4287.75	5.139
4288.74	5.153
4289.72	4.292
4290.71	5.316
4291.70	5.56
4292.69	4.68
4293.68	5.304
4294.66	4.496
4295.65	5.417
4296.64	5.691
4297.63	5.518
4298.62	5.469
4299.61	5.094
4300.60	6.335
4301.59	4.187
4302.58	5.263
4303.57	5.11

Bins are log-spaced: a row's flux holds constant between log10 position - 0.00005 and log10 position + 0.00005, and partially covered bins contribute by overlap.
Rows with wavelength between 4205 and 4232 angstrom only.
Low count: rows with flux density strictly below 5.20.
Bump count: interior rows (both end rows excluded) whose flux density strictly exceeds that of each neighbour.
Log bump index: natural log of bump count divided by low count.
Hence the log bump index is -1.2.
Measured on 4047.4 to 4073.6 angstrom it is -0.1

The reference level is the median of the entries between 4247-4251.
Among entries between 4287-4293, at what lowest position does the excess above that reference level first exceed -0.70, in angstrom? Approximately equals 4287.75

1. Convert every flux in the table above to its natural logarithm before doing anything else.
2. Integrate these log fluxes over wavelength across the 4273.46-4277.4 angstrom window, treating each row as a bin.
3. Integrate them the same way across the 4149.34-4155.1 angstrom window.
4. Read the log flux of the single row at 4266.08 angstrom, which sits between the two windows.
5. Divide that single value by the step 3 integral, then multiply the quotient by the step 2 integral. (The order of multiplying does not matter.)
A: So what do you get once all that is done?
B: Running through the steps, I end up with 1.1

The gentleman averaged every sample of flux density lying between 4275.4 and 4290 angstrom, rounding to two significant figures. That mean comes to 5.1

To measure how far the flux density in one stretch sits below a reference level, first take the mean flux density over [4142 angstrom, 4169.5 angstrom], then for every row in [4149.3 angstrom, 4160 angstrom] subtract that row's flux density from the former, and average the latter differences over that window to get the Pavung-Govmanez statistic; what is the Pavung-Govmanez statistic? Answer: -0.2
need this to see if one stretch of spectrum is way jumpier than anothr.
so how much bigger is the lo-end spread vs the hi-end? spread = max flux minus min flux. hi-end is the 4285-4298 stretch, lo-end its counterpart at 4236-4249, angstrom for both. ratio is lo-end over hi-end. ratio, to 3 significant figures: 1.25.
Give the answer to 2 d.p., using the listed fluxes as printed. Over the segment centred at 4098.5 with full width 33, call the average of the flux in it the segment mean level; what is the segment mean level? 4.98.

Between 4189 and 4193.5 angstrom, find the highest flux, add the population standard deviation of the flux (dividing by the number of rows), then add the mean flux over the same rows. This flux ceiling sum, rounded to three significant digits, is 11.4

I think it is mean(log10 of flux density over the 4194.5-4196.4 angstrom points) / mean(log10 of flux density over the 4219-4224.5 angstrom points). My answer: 1.05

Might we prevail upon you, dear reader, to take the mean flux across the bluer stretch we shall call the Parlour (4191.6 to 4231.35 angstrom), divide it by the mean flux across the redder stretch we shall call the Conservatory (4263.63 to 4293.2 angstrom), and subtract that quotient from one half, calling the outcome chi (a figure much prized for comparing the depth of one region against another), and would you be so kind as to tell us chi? -0.52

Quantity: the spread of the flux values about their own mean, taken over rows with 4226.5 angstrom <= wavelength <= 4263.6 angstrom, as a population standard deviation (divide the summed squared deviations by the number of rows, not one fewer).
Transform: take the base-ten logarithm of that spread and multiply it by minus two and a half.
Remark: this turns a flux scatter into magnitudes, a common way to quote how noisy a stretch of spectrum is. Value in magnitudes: 0.82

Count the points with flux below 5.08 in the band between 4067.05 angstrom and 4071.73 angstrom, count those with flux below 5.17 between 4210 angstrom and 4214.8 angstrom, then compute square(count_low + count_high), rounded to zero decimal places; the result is 16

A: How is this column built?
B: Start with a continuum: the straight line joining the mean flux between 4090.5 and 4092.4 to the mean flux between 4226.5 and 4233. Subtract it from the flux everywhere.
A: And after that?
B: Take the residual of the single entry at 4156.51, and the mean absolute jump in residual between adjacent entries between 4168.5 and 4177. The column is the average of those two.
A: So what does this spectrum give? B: 0.7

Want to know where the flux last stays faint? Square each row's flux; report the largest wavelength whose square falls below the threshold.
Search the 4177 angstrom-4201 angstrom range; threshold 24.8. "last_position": 4199.81 angstrom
